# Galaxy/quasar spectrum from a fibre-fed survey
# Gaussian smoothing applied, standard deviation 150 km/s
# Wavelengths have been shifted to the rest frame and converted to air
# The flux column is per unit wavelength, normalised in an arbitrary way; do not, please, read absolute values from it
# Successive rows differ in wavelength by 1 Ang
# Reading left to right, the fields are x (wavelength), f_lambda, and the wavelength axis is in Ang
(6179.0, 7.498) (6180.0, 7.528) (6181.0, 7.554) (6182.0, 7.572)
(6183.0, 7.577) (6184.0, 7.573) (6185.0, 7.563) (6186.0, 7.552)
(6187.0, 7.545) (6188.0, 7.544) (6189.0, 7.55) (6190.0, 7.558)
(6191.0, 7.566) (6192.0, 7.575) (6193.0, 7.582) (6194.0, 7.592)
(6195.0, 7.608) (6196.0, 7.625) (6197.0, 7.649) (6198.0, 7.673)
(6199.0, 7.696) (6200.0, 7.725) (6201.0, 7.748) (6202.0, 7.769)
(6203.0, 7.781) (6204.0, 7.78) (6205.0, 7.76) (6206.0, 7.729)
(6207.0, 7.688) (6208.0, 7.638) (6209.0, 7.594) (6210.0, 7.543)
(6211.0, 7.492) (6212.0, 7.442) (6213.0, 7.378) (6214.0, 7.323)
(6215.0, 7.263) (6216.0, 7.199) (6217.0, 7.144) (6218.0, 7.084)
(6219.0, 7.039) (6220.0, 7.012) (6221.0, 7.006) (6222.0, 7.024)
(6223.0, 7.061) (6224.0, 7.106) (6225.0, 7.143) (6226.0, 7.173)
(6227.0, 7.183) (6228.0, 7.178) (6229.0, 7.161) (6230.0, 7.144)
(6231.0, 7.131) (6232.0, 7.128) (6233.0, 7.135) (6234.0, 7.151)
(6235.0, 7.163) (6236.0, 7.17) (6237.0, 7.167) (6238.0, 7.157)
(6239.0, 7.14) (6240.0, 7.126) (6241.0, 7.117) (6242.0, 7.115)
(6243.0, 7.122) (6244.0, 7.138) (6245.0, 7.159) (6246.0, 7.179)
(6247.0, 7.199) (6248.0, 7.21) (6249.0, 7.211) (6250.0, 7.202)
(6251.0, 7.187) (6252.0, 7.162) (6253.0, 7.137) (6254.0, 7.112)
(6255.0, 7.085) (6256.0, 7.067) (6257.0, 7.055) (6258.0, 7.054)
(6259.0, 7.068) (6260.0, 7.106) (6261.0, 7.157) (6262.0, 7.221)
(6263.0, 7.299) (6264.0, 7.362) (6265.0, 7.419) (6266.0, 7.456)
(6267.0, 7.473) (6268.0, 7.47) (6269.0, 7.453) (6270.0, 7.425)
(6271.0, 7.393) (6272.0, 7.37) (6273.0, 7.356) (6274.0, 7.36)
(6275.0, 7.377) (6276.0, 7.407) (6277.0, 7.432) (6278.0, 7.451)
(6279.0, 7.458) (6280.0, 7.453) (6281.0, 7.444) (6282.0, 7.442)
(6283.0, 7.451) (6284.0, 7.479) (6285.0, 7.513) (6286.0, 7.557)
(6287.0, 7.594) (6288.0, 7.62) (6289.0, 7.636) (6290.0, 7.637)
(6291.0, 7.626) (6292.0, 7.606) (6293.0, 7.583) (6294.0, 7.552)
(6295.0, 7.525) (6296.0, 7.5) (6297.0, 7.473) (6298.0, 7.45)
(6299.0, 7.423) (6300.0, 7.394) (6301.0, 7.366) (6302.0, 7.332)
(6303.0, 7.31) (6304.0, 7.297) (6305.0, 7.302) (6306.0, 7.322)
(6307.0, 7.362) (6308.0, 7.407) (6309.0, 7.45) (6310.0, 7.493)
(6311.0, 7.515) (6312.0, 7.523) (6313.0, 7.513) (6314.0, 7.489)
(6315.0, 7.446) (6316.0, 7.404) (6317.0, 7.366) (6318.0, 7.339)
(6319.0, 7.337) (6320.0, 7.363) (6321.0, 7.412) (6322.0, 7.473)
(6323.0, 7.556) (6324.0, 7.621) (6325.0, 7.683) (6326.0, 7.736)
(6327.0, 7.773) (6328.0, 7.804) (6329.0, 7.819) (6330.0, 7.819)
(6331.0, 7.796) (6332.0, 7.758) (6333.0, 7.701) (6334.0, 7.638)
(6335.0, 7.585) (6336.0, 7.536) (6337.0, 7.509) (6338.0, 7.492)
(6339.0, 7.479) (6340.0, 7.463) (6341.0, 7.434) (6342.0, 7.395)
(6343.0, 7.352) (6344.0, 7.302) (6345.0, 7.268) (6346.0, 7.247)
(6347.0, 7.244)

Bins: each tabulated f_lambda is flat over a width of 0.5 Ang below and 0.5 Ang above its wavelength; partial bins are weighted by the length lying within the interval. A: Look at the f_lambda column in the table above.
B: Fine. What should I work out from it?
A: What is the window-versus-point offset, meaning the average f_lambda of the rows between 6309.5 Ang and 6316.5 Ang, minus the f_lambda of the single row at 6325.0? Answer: -0.20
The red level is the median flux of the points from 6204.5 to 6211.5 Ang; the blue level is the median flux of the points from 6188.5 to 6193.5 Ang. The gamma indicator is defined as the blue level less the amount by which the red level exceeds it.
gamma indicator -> 7.5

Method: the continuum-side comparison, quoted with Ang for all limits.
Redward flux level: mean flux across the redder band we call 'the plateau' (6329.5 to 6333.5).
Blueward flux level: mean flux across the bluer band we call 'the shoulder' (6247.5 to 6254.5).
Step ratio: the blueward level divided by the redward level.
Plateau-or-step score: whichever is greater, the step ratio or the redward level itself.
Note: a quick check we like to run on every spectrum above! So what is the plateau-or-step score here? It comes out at 7.77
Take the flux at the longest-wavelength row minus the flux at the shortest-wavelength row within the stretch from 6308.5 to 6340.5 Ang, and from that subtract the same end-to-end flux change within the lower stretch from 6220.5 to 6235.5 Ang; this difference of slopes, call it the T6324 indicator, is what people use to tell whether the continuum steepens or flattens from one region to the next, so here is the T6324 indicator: -0.14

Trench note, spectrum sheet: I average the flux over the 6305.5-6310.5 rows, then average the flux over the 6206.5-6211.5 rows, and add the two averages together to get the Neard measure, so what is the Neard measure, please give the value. 15.0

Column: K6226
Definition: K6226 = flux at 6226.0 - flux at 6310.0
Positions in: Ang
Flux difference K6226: -0.32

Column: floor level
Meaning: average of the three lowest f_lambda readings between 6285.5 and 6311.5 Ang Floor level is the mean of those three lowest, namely 7.30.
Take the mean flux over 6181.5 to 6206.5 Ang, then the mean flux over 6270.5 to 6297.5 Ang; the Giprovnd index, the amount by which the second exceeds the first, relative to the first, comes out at -0.02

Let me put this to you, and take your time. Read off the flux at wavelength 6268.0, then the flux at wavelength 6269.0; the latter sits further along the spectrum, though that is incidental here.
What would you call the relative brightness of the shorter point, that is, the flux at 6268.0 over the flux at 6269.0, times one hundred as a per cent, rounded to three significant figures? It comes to 100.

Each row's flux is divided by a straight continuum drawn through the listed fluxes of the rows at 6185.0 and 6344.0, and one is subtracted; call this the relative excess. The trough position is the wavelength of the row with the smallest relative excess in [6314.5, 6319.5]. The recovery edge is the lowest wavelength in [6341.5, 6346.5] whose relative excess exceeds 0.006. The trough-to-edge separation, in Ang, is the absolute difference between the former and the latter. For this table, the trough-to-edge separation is 23 Ang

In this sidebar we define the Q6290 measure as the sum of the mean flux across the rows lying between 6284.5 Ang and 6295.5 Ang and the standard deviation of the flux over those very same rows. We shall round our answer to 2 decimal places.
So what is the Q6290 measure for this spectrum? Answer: 7.63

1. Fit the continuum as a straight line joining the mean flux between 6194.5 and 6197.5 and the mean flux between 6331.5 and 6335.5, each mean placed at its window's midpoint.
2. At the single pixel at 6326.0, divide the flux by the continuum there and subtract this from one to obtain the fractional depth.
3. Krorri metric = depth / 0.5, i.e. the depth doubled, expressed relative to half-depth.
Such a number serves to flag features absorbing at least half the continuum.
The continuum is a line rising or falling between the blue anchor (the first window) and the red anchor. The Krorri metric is -0.02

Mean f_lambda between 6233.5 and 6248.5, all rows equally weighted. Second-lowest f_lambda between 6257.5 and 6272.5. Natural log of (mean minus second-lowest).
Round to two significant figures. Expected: -2.5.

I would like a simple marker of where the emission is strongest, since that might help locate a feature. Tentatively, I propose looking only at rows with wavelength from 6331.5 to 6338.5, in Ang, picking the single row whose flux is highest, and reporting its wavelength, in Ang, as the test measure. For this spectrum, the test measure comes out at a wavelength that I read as 6332.0 Ang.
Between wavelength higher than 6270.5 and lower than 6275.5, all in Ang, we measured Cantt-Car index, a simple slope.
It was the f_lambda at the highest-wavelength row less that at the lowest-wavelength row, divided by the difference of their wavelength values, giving 0.00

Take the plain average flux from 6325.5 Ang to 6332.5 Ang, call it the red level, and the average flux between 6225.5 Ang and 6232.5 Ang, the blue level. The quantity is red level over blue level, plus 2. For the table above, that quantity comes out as 3.09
